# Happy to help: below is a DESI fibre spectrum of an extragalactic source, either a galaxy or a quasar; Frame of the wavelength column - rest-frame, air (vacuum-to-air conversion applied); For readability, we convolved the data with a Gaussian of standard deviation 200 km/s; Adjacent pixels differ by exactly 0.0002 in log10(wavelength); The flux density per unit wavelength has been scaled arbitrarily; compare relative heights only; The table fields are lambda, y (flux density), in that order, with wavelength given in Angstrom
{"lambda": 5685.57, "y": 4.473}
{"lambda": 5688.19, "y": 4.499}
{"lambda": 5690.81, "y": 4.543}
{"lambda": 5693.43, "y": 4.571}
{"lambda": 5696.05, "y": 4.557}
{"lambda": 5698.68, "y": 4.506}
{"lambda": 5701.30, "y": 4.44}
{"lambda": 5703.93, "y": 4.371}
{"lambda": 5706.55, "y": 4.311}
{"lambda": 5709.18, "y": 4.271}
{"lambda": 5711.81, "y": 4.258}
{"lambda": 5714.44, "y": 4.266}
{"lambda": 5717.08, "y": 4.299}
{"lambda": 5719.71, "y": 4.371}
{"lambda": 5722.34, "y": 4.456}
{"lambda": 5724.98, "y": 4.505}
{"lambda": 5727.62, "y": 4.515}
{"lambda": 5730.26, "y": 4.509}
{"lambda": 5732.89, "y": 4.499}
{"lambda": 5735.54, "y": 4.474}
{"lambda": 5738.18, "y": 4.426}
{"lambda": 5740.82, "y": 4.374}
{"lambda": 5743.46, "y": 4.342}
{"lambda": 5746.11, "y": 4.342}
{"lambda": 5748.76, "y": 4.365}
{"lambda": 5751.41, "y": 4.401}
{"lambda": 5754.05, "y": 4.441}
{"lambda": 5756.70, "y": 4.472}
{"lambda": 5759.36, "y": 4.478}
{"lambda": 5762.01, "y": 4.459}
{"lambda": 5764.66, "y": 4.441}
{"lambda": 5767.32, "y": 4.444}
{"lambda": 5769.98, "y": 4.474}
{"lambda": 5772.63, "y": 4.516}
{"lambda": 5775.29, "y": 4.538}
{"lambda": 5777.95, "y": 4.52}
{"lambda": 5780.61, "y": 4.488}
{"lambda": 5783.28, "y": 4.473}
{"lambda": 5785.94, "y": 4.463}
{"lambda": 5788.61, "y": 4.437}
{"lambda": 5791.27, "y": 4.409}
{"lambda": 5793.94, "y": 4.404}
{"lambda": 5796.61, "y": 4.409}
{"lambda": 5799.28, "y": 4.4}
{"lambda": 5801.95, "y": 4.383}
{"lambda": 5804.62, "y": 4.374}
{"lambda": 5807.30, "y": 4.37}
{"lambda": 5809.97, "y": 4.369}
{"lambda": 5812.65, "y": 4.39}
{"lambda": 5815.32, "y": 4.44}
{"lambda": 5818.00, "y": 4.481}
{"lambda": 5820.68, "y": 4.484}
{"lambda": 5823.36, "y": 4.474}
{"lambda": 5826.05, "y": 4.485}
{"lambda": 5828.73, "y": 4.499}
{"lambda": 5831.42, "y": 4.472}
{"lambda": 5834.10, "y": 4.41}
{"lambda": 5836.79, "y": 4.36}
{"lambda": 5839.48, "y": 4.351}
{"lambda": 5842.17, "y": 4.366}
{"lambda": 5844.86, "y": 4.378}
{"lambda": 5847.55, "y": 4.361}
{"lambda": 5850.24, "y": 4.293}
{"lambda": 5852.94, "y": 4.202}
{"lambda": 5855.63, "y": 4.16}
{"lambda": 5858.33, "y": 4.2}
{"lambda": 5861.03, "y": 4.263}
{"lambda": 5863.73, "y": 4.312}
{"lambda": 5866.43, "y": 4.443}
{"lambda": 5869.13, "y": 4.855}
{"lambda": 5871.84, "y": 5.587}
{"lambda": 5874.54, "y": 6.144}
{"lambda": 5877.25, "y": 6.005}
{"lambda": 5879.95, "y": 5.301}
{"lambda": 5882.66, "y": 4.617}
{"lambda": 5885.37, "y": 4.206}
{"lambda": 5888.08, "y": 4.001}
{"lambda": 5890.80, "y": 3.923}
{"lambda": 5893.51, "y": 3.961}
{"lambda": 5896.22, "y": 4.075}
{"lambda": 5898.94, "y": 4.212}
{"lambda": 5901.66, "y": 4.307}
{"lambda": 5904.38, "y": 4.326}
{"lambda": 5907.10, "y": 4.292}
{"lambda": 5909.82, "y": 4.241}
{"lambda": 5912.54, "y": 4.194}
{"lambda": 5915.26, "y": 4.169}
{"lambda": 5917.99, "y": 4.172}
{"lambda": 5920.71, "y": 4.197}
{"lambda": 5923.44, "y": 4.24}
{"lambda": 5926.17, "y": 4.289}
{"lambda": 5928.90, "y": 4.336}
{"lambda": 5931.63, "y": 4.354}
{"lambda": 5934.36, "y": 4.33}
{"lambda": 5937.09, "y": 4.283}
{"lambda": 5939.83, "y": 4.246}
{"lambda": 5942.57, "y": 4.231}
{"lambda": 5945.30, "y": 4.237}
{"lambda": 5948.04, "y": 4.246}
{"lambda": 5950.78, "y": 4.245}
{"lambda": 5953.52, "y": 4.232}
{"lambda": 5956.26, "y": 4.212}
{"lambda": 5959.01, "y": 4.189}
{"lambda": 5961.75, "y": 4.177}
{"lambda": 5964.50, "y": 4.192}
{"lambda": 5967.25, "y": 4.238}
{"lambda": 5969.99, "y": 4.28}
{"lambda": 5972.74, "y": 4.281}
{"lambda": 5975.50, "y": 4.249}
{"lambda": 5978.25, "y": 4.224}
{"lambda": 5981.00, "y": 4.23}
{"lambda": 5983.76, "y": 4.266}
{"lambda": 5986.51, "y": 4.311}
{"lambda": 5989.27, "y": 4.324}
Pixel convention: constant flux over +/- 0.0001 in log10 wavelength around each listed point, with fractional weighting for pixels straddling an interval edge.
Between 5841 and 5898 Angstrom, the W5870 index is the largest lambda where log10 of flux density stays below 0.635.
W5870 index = 5896.22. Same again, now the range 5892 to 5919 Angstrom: 5917.99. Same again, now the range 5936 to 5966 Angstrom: 5964.50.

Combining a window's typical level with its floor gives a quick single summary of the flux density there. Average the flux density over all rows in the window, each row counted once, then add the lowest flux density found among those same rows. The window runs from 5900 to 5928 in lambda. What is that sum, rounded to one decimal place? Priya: 8.4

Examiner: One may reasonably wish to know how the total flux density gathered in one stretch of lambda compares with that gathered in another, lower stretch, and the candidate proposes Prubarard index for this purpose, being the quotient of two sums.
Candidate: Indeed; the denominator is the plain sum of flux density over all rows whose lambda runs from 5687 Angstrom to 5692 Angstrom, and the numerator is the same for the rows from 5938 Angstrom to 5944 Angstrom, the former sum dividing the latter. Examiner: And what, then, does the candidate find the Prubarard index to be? 0.94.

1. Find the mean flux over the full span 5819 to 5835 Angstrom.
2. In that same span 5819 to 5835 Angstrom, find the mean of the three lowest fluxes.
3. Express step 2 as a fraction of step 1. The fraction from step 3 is 0.996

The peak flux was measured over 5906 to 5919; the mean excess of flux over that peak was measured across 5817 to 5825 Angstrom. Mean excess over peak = 0.19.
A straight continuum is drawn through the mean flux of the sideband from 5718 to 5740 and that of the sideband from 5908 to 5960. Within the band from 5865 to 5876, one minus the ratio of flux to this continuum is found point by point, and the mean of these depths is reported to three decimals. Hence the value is -0.219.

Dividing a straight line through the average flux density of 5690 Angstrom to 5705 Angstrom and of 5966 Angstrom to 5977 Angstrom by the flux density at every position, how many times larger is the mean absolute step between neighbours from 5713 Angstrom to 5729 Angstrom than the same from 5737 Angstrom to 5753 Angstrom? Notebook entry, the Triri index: 1.8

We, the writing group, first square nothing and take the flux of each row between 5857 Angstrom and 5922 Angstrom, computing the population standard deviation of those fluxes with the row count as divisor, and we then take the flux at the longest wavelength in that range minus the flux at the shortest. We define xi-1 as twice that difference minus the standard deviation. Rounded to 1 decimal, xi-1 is -0.6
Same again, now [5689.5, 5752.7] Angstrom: -0.4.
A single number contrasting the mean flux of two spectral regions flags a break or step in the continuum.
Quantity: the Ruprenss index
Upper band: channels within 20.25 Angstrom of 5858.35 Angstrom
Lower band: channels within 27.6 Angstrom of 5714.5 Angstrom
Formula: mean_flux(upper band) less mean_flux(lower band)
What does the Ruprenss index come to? 0.23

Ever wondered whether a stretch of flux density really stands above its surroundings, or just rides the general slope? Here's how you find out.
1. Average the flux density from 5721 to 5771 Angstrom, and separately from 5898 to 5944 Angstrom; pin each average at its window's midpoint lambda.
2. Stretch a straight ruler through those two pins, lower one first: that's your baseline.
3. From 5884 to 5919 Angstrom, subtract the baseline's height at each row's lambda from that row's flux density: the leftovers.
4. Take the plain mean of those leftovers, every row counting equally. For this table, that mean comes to -0.12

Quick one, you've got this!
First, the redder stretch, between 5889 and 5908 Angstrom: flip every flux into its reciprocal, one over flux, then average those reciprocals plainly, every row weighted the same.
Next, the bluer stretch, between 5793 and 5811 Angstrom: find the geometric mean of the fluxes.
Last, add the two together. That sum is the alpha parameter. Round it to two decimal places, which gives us 4.63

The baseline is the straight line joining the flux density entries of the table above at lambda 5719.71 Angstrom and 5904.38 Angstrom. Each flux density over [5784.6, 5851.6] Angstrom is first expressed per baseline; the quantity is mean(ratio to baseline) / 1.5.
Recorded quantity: 0.676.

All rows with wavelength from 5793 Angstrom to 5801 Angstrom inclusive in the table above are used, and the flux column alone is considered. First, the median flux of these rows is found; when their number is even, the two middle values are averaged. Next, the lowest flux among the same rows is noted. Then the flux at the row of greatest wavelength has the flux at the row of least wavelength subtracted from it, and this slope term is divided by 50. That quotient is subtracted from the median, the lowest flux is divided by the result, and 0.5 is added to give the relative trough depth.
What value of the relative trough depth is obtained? 1.50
